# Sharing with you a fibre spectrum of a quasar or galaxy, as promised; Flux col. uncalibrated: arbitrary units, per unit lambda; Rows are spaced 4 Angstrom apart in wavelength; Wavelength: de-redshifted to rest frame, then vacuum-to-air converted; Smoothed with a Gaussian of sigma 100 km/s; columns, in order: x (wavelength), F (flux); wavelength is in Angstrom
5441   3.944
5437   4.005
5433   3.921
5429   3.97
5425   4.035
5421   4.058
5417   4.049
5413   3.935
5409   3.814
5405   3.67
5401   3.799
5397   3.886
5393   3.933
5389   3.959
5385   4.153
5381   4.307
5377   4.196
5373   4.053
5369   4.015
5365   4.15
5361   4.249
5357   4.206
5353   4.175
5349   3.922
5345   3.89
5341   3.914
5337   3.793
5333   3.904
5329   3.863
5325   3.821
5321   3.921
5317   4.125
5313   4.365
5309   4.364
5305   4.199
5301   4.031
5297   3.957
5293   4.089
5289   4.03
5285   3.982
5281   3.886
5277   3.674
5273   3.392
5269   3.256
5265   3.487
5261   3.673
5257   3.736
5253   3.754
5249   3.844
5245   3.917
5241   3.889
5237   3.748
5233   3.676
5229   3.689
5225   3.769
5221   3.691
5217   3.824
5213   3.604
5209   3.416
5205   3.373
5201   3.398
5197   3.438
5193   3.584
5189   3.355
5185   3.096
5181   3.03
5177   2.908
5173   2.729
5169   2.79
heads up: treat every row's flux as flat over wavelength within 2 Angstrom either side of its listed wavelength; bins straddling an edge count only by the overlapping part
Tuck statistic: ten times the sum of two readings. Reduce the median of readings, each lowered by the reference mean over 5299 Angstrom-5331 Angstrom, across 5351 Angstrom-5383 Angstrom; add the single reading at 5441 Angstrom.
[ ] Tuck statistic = 40.4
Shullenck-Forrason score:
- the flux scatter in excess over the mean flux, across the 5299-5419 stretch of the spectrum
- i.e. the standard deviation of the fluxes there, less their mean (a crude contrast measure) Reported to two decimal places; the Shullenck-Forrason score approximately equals -3.84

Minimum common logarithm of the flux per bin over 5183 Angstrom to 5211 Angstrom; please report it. 0.49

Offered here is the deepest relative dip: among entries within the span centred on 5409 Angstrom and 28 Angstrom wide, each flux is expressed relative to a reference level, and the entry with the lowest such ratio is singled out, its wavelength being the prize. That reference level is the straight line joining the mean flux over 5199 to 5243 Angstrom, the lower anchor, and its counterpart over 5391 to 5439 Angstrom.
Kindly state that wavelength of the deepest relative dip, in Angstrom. 5405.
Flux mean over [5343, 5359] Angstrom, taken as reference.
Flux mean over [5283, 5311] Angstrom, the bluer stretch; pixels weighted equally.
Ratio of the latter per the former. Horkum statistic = 1.01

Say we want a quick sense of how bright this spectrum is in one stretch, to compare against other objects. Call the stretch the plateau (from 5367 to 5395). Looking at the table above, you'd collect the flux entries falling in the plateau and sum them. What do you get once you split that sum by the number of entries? 4.09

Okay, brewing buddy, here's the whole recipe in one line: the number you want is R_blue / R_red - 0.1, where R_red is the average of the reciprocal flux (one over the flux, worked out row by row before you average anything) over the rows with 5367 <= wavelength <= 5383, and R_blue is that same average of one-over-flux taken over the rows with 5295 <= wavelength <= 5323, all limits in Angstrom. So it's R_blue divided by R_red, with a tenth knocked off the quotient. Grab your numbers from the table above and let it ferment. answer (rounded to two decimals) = 0.90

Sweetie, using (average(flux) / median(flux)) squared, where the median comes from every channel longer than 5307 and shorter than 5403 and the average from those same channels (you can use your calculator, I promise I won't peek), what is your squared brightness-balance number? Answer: 1.03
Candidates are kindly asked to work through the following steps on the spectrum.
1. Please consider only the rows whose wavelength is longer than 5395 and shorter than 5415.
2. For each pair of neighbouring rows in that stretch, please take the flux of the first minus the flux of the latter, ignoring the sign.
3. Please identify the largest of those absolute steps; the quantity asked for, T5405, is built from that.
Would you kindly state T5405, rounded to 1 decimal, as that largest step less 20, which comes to -19.9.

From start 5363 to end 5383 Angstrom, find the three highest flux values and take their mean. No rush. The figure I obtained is 4.22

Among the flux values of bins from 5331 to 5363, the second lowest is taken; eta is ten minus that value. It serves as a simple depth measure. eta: 6.11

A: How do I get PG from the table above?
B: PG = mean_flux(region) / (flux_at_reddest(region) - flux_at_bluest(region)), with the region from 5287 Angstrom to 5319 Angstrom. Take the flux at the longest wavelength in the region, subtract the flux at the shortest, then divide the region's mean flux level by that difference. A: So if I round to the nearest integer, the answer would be 44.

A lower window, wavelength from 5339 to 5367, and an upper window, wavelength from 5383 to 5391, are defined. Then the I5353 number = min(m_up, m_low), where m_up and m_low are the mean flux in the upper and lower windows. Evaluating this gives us 4.06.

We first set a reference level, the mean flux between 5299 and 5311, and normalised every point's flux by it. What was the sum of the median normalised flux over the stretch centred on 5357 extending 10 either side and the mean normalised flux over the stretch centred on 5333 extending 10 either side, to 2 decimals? 1.91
